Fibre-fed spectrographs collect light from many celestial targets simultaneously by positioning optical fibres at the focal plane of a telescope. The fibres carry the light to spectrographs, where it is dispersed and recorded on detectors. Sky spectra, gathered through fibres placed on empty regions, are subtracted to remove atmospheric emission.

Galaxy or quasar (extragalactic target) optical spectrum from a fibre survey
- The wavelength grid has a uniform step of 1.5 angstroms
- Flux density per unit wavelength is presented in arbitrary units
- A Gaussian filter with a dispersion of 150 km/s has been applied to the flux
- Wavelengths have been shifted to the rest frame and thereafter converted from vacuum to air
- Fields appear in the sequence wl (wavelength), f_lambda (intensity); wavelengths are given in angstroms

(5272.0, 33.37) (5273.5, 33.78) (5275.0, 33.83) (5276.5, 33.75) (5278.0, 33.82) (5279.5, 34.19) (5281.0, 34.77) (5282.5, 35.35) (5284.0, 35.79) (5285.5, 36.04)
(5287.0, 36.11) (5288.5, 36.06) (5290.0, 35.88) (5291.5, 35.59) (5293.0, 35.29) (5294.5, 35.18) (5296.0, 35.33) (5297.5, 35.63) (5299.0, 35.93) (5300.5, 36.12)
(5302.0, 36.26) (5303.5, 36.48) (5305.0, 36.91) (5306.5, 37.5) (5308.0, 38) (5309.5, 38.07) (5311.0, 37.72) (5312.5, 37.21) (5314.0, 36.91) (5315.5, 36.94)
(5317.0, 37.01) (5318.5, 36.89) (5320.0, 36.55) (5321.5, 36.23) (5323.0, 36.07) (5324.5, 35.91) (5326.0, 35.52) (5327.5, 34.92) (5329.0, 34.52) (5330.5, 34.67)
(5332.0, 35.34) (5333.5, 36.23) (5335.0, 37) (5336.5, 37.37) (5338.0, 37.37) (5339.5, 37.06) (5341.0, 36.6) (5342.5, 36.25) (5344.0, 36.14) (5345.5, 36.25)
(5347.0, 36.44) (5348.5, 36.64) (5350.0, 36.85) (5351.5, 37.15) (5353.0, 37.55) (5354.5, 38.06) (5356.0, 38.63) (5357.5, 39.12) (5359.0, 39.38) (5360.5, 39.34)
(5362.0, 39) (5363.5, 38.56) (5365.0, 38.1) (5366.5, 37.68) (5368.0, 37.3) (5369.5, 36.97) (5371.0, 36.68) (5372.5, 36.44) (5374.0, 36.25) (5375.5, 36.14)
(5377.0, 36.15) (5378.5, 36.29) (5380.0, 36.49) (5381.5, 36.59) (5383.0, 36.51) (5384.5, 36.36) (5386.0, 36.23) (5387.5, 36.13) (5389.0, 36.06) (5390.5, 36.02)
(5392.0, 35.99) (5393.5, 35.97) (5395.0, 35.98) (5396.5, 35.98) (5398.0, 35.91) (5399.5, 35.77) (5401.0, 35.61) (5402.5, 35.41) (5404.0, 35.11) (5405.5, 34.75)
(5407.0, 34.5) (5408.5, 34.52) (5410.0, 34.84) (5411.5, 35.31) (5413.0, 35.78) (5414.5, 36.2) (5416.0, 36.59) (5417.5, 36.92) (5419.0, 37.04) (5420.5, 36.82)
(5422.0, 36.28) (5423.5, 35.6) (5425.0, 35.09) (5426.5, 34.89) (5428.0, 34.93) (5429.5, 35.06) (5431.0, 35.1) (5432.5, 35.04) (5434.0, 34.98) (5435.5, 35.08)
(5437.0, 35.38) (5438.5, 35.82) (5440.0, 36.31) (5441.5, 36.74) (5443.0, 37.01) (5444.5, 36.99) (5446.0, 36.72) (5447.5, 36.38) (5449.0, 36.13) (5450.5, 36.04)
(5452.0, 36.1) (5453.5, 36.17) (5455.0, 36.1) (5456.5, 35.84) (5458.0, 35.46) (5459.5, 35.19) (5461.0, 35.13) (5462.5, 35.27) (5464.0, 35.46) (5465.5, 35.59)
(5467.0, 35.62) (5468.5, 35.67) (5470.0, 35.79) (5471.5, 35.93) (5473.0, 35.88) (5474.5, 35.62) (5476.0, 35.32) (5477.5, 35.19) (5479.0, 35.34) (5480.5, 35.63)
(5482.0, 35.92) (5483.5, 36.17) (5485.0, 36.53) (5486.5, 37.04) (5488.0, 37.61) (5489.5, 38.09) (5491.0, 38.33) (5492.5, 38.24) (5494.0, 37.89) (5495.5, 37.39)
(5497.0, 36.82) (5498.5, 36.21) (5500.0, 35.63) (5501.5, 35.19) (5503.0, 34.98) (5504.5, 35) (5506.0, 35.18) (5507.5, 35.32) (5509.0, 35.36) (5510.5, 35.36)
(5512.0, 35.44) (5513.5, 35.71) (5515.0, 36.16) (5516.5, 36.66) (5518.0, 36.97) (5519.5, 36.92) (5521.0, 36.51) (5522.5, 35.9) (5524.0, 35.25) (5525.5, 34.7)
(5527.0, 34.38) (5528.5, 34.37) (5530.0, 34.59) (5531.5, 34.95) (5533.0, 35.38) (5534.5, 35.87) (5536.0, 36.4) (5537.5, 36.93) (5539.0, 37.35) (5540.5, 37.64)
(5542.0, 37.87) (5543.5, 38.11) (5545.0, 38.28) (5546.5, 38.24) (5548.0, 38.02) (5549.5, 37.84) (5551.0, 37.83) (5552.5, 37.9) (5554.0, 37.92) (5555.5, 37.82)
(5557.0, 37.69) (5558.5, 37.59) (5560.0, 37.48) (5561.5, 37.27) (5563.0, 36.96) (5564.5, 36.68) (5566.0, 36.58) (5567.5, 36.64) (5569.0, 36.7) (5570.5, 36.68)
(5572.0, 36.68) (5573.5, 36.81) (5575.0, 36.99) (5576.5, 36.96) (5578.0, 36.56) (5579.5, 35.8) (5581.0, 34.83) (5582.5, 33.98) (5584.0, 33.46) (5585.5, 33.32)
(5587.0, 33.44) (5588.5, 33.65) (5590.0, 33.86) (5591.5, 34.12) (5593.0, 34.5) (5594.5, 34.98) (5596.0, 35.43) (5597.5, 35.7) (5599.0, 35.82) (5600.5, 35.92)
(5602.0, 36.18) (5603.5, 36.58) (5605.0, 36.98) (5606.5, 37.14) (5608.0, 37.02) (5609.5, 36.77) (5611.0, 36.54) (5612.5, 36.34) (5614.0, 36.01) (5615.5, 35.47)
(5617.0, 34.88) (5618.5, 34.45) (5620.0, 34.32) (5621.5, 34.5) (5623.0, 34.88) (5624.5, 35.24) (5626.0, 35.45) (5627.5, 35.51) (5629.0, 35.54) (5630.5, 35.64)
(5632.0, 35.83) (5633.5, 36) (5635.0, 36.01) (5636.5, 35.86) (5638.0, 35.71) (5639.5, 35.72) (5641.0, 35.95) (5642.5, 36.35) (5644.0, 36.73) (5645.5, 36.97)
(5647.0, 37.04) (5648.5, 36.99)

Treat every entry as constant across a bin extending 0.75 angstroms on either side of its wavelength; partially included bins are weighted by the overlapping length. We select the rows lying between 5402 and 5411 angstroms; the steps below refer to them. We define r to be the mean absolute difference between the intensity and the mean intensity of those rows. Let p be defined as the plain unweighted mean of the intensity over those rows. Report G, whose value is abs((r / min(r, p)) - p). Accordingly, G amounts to 33.9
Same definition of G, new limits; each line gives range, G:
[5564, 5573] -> 35.7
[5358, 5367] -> 37.7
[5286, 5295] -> 34.7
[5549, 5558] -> 36.8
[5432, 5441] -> 34.4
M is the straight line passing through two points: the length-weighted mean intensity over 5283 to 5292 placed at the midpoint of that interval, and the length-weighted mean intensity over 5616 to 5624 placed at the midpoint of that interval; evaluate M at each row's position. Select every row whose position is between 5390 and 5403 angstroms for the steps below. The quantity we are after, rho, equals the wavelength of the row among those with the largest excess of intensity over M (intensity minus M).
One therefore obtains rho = 5390.5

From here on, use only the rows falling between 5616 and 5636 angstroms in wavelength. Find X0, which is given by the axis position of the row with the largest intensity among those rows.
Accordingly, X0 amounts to 5635.0 angstroms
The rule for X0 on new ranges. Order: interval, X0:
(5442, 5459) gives 5443.0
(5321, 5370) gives 5359.0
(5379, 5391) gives 5381.5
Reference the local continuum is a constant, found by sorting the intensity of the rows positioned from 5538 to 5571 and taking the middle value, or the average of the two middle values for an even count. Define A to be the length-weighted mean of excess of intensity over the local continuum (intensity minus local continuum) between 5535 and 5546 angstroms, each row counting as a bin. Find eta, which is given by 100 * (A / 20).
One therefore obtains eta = -0.9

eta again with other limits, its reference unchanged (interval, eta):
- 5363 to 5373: -1.4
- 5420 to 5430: -10.8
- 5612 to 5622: -12.7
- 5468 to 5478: -10.1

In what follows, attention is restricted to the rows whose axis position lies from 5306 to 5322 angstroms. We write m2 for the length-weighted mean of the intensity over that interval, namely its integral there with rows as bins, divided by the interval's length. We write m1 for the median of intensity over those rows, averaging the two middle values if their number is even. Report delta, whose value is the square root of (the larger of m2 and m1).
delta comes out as 6.10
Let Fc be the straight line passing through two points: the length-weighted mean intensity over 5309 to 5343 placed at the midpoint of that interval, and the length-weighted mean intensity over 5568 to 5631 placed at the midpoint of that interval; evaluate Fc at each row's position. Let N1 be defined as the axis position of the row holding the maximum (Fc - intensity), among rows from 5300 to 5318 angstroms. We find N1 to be 5300.5 angstroms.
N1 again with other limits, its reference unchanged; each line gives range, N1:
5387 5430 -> 5407.0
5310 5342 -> 5329.0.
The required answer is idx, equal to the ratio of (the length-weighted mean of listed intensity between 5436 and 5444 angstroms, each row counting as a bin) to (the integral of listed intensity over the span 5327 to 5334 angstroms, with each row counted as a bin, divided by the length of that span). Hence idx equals 1.03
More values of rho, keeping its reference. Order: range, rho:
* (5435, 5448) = 5443.0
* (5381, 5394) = 5381.5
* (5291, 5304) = 5303.5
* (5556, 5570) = 5557.0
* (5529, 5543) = 5542.0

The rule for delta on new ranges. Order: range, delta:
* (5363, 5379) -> 6.08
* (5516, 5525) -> 6.05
